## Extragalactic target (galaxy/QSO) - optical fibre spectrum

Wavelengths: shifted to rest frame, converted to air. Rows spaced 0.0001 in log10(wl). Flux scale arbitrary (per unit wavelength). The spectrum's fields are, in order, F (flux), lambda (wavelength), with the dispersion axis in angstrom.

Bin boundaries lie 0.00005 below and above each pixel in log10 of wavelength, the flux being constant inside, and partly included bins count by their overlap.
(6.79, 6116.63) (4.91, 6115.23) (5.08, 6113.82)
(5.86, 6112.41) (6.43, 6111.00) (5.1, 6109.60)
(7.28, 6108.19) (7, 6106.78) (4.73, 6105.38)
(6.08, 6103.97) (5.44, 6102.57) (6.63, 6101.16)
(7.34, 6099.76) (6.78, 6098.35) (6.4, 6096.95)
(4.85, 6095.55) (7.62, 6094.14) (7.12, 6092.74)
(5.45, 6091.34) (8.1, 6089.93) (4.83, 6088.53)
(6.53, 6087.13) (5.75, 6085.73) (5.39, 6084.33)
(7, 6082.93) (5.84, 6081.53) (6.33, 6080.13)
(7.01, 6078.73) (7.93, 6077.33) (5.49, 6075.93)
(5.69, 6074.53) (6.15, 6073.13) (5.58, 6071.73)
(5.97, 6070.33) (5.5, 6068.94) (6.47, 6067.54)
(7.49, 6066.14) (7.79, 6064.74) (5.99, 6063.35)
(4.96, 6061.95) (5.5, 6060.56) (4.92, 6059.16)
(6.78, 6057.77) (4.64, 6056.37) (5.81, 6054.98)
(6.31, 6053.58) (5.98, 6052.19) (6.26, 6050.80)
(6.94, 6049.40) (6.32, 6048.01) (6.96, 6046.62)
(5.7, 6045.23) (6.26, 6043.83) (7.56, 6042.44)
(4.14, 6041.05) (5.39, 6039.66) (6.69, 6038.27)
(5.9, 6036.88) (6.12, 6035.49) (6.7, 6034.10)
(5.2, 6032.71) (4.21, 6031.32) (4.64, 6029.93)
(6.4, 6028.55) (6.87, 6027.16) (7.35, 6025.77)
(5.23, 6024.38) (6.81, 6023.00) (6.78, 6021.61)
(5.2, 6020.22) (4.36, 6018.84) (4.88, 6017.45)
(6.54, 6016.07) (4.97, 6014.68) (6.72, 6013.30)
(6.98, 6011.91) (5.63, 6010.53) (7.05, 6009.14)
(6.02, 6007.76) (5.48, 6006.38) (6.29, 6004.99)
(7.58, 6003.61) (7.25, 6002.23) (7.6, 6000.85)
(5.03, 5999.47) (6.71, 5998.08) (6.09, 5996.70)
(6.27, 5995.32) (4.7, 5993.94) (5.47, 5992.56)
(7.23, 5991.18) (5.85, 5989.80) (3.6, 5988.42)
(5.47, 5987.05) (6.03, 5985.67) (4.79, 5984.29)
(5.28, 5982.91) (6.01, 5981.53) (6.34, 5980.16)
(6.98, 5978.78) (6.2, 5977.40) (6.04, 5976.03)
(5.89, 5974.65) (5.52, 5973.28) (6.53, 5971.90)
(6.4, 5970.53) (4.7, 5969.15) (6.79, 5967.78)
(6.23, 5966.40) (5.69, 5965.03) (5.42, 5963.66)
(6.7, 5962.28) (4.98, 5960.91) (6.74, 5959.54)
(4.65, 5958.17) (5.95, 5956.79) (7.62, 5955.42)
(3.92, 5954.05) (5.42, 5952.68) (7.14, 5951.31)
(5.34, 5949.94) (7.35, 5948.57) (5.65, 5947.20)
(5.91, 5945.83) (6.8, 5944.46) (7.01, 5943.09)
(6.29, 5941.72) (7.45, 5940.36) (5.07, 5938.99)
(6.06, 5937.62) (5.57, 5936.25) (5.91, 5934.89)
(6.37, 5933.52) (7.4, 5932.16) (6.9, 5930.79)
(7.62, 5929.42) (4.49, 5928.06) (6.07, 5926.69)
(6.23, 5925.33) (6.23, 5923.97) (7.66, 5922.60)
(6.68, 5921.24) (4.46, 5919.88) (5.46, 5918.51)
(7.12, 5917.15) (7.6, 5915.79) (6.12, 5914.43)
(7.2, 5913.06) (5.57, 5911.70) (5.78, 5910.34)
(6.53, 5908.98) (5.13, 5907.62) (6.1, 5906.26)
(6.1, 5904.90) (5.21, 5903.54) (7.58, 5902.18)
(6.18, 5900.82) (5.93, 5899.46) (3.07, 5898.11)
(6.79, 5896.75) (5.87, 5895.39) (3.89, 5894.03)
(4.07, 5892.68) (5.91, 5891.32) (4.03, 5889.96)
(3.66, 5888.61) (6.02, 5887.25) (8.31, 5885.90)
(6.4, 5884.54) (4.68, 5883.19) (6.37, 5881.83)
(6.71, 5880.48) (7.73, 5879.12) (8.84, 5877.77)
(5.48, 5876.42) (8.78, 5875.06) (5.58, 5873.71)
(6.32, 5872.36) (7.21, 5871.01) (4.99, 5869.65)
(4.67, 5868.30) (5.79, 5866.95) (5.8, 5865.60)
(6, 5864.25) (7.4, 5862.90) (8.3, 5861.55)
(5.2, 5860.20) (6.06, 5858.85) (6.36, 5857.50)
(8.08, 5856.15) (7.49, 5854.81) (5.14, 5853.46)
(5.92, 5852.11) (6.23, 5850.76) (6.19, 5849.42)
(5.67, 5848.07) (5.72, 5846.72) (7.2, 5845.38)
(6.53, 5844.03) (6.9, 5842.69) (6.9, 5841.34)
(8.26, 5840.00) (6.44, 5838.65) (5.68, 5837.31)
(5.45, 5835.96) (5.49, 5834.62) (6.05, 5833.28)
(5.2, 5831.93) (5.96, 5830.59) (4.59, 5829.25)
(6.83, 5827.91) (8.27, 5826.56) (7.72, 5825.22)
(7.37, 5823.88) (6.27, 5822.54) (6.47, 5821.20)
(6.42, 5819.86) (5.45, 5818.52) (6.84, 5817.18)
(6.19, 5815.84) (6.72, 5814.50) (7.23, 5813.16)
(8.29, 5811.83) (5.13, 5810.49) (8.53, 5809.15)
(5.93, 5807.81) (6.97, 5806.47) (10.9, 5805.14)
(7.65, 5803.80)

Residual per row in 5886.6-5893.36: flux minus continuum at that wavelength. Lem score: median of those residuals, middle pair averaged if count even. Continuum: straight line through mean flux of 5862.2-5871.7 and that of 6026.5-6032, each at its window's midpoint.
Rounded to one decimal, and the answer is -1.8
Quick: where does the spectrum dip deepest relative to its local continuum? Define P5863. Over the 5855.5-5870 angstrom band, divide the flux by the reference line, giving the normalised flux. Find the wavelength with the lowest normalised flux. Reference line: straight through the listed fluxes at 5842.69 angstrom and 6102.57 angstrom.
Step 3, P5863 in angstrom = 5868.30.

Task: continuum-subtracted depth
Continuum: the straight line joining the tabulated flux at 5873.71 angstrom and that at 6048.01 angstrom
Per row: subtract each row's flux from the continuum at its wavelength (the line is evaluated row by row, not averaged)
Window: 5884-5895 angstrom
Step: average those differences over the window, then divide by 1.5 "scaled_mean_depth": 0.24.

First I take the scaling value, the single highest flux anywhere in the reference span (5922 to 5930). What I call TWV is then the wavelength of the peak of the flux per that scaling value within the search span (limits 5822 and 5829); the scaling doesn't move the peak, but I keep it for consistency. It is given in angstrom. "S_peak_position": 5826.56 angstrom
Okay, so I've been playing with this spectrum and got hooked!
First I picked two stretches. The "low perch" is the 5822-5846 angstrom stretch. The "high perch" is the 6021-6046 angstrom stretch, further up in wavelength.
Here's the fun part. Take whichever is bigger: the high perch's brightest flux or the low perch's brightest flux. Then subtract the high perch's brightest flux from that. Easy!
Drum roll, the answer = 0.7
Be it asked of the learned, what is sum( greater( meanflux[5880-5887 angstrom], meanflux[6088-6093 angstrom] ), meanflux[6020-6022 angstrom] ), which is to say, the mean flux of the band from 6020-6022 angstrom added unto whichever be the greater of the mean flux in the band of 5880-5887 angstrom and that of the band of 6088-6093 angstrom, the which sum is 12.5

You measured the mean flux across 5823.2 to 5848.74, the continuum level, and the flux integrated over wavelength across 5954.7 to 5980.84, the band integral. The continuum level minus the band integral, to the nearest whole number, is -152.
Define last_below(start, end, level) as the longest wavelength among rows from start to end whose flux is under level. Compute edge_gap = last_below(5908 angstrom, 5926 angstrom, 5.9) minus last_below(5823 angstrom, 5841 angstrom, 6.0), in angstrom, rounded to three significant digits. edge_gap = 82.6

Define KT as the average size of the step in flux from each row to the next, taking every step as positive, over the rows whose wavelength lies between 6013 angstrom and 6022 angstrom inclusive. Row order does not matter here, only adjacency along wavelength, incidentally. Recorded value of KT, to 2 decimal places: 1.32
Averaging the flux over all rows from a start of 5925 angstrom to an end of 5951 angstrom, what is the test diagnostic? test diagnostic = 6.3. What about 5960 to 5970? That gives 5.8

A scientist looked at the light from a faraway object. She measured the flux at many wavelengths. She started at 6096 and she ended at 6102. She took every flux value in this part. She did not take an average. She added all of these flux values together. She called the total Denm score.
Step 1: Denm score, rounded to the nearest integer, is 27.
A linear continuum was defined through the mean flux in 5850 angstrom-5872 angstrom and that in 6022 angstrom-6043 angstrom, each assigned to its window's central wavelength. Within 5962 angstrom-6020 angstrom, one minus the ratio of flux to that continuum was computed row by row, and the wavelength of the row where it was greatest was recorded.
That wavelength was 5988.42 angstrom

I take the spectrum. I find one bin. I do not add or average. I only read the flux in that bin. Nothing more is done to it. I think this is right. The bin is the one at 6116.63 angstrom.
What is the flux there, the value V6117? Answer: 6.79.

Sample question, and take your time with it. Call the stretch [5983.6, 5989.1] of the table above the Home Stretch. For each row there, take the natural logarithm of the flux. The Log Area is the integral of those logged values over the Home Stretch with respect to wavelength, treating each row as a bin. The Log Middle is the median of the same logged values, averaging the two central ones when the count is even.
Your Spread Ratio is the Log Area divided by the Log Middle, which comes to 5.35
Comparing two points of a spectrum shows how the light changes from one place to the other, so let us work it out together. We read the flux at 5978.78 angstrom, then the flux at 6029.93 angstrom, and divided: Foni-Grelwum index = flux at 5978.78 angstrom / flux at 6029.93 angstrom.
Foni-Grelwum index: 1.50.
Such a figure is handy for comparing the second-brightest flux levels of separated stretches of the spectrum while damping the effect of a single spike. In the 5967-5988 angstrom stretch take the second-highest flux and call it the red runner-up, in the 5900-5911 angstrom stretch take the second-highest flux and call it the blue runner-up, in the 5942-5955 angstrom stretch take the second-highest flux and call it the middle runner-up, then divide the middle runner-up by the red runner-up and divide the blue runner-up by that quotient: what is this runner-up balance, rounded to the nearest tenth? 6.2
